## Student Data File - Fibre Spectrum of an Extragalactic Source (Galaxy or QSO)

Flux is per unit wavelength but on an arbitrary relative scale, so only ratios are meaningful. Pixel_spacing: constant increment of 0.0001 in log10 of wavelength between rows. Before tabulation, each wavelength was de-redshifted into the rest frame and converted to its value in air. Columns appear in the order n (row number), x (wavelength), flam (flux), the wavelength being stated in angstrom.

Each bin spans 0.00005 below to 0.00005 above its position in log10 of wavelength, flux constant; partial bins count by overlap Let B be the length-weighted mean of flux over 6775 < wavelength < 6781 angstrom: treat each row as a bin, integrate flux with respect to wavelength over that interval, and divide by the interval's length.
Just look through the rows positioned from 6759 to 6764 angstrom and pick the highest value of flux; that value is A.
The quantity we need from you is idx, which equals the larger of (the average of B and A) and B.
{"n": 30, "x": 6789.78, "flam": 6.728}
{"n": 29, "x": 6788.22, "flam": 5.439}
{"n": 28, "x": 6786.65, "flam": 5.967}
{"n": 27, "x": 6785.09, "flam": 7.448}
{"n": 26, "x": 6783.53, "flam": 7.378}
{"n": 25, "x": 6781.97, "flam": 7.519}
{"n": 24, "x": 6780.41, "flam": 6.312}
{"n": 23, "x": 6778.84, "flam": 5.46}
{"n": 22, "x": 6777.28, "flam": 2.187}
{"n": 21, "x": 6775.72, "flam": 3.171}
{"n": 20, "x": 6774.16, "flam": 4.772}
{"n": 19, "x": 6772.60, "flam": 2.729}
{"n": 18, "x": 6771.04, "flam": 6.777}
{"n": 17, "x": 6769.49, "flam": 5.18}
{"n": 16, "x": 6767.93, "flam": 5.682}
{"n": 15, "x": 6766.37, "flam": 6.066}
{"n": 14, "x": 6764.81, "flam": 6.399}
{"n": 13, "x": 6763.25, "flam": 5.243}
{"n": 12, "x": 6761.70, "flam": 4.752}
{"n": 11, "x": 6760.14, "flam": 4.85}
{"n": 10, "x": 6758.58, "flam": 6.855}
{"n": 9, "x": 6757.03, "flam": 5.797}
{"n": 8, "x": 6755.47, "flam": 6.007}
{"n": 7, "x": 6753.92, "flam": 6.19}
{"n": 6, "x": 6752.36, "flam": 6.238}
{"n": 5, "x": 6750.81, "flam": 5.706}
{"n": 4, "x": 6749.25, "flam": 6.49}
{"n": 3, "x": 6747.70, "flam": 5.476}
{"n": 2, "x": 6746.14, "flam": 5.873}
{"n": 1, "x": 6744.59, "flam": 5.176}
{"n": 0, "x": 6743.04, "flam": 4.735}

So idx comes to 4.7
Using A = 5.243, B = 4.2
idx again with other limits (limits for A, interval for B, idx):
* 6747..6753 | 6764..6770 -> 6.2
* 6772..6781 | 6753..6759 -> 6.2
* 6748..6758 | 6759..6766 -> 6.0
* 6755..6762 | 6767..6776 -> 5.8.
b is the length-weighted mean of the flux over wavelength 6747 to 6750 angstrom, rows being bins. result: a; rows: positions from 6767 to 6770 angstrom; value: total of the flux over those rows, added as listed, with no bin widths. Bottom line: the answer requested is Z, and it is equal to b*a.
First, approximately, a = 10.9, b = 6.00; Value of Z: 65.2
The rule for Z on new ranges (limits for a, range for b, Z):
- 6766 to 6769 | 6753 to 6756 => 71.8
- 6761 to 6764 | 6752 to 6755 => 61.9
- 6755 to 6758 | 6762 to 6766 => 67.5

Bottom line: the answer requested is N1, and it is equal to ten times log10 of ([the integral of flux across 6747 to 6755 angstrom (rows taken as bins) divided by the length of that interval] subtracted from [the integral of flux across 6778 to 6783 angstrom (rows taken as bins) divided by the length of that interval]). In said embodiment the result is -4.1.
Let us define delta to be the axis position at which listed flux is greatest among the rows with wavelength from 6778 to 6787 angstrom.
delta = 6781.97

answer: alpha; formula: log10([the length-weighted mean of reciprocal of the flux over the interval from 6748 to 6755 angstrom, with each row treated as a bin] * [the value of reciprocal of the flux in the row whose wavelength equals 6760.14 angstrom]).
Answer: -1.47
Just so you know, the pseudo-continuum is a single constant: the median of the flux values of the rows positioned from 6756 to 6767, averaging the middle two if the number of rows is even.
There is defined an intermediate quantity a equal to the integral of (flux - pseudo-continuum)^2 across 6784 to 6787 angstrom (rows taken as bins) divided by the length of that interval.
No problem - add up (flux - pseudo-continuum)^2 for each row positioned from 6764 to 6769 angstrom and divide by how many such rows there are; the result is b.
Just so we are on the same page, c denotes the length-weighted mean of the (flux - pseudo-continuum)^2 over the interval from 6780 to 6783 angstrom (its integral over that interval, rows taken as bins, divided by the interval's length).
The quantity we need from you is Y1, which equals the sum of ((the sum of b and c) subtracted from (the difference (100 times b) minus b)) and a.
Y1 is 14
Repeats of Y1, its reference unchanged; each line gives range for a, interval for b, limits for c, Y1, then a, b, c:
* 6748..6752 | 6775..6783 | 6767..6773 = 454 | 0.2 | 4.7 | 2.2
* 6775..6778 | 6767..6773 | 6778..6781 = 273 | 10.0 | 2.7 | 0.4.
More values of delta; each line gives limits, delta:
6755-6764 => 6758.58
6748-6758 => 6749.25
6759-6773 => 6771.04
